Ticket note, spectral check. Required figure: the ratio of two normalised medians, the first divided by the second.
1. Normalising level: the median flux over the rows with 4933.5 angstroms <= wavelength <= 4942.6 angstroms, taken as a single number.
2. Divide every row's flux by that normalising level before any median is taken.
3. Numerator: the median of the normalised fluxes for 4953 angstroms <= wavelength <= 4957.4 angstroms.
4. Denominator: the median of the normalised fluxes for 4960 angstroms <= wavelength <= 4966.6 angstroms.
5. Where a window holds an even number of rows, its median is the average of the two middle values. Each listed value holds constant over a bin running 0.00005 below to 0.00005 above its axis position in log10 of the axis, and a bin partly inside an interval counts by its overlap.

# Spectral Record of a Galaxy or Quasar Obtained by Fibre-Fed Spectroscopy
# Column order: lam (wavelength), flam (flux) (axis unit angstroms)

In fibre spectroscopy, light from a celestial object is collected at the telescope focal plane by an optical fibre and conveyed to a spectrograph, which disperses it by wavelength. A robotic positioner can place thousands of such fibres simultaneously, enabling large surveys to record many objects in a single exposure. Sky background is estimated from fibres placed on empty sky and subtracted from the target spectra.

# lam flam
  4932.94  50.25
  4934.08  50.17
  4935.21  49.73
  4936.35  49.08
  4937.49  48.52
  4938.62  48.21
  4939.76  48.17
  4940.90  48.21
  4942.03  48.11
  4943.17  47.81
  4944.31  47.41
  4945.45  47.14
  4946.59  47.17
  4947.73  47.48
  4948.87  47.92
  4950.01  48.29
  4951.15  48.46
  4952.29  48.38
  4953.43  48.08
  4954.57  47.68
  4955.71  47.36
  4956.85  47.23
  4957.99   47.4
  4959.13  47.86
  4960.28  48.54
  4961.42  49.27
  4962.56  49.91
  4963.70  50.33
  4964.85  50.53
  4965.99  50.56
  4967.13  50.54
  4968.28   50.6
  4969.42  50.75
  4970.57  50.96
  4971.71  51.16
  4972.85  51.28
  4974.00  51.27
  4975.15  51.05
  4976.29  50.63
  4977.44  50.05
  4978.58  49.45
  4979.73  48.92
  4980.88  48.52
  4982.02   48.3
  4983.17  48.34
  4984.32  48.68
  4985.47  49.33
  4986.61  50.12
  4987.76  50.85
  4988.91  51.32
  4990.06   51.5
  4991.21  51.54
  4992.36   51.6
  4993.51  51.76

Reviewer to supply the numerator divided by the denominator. 0.95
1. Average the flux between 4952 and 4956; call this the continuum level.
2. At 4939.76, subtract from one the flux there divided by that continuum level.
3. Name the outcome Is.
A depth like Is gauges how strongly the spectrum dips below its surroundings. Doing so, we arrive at -0.006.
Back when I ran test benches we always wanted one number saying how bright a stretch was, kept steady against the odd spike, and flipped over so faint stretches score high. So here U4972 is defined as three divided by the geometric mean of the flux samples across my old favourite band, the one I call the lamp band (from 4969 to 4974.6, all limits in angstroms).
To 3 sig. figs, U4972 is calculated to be 0.0587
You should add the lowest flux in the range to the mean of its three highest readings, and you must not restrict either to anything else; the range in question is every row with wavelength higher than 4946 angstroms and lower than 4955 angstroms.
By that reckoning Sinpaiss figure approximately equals 95.5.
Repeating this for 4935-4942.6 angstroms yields 97.2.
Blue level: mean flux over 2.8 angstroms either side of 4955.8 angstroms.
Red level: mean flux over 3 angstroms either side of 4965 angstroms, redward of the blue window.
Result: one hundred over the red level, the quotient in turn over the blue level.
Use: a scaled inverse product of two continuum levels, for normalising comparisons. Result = 0.0417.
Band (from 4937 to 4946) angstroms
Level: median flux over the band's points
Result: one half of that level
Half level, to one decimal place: 24.1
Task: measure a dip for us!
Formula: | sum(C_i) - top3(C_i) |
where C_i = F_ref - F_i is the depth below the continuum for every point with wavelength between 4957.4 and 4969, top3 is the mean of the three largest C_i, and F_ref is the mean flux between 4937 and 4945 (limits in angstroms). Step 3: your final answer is 15.0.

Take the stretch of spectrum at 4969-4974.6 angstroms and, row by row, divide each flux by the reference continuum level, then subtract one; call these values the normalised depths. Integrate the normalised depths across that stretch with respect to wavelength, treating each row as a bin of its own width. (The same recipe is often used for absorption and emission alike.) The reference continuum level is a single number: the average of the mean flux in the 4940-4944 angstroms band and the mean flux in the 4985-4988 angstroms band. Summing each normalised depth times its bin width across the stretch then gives 0.23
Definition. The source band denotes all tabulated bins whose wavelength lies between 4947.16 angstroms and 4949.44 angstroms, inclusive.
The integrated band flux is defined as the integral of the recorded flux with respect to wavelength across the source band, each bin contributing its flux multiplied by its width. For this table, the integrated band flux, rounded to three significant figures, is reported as 109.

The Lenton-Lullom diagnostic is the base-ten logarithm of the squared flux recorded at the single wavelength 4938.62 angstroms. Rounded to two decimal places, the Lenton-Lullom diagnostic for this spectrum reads 3.37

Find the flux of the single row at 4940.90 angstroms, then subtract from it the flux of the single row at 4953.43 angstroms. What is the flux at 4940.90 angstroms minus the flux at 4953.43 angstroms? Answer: 0.1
